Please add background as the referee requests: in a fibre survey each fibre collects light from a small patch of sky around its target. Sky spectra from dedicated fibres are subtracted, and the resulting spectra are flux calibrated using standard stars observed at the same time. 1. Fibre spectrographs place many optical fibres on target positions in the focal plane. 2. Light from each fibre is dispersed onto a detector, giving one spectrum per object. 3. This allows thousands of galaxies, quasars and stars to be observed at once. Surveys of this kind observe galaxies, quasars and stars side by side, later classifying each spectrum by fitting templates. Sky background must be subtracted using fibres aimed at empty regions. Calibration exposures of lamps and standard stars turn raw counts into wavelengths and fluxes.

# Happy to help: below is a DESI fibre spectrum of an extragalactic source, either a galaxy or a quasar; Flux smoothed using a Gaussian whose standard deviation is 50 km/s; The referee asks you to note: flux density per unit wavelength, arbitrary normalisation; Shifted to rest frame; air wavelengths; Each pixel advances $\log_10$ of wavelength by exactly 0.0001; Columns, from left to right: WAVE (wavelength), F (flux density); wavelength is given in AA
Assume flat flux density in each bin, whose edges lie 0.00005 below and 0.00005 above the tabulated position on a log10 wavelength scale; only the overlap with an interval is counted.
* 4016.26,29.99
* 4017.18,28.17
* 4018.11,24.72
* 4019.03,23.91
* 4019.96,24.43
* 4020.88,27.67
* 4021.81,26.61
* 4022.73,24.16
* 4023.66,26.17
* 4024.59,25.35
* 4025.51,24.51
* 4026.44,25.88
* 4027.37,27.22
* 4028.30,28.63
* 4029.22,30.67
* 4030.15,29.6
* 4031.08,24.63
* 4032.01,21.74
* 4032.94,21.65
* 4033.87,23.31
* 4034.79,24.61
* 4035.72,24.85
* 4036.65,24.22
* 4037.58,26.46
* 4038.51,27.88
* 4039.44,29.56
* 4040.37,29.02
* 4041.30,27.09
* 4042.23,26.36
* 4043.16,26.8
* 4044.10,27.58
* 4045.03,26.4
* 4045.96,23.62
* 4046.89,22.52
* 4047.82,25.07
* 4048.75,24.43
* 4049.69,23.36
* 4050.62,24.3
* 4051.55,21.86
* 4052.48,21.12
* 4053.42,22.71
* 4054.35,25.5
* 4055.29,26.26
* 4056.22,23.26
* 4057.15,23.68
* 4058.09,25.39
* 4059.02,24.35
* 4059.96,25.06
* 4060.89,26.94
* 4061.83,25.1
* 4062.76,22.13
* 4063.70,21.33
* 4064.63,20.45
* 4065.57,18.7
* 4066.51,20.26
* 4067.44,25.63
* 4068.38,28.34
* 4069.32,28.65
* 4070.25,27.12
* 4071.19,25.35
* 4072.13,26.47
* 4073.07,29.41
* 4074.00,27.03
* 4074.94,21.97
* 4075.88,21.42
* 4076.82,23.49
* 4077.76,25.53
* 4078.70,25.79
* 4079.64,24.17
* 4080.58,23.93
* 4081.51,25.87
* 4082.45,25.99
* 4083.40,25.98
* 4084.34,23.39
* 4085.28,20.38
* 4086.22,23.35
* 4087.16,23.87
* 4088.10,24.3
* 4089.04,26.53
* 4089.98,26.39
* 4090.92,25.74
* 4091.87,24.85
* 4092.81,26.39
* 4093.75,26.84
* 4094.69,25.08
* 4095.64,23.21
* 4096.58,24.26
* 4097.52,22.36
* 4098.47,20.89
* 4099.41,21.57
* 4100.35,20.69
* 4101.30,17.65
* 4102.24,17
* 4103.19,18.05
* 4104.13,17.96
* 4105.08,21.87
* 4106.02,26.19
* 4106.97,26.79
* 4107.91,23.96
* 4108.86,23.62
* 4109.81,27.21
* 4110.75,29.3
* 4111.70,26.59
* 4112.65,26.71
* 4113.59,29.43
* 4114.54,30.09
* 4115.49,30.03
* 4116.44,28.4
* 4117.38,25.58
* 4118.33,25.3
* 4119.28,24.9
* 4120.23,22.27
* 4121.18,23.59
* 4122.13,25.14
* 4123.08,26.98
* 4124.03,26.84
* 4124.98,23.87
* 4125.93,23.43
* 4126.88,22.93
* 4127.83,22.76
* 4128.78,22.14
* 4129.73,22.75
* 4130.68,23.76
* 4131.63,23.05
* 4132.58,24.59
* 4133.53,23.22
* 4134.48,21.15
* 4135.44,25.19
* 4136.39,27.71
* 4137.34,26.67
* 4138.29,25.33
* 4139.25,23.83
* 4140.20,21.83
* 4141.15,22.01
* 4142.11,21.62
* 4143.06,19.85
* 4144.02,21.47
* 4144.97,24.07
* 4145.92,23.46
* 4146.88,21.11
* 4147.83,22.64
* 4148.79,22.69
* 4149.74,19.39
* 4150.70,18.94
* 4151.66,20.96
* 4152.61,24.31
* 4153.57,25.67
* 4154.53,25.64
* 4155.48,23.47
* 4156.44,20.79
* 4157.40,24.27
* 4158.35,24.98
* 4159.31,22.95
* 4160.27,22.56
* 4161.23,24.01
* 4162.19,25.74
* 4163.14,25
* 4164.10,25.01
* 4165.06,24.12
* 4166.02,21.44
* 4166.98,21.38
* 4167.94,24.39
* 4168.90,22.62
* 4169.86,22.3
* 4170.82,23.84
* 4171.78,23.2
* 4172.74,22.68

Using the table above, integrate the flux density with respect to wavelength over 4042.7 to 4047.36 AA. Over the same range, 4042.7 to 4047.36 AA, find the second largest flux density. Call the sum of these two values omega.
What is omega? 145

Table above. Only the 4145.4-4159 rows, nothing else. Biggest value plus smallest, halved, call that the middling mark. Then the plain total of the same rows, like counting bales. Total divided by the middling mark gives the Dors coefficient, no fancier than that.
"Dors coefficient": 14.3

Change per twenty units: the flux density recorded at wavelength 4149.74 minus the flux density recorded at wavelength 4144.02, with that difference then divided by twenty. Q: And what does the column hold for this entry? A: -0.10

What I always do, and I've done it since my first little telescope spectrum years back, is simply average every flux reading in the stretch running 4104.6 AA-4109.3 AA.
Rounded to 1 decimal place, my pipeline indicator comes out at 24.5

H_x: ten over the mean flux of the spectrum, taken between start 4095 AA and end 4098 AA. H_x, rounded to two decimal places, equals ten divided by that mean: 0.43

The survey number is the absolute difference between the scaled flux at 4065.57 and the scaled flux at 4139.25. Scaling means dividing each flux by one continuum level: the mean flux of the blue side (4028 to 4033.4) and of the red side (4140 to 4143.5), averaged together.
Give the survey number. 0.22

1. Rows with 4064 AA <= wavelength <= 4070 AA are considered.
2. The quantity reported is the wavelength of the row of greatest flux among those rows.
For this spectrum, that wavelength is 4069.32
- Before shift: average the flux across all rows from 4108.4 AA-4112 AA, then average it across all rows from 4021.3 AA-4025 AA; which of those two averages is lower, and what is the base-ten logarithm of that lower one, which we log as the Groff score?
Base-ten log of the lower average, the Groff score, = 1.41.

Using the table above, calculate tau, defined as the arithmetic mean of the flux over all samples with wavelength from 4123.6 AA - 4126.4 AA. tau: 24.7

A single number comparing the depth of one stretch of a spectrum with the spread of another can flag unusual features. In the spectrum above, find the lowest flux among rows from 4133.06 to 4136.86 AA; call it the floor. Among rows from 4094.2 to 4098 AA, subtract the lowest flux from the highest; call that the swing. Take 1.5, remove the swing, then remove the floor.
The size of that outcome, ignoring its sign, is 22.4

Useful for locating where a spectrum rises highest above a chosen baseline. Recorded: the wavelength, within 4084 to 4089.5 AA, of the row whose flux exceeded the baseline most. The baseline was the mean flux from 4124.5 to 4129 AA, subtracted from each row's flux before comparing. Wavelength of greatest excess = 4089.04 AA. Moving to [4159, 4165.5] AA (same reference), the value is 4162.19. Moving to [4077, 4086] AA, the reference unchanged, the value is 4082.45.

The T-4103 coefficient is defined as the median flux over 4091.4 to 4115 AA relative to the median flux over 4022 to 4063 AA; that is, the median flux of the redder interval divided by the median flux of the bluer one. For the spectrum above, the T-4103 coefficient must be 0.97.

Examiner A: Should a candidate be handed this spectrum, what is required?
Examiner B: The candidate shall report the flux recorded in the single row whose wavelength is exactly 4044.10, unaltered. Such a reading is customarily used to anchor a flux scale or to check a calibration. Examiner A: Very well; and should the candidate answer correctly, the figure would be 27.58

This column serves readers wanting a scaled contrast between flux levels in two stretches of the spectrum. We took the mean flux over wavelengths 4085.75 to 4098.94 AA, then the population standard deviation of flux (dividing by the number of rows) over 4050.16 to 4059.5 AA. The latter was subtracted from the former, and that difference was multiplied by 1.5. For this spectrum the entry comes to 35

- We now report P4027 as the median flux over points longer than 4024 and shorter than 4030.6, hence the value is 27.2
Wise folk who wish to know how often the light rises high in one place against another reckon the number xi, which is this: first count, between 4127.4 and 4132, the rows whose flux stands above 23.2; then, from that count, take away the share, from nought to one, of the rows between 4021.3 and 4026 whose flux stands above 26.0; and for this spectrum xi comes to 0.6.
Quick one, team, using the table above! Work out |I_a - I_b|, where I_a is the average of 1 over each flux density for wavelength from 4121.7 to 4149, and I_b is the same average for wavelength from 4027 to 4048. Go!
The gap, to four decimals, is 0.0041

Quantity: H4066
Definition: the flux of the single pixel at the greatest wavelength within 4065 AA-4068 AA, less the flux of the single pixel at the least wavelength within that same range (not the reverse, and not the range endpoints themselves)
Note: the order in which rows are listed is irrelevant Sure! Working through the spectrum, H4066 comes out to 6.9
